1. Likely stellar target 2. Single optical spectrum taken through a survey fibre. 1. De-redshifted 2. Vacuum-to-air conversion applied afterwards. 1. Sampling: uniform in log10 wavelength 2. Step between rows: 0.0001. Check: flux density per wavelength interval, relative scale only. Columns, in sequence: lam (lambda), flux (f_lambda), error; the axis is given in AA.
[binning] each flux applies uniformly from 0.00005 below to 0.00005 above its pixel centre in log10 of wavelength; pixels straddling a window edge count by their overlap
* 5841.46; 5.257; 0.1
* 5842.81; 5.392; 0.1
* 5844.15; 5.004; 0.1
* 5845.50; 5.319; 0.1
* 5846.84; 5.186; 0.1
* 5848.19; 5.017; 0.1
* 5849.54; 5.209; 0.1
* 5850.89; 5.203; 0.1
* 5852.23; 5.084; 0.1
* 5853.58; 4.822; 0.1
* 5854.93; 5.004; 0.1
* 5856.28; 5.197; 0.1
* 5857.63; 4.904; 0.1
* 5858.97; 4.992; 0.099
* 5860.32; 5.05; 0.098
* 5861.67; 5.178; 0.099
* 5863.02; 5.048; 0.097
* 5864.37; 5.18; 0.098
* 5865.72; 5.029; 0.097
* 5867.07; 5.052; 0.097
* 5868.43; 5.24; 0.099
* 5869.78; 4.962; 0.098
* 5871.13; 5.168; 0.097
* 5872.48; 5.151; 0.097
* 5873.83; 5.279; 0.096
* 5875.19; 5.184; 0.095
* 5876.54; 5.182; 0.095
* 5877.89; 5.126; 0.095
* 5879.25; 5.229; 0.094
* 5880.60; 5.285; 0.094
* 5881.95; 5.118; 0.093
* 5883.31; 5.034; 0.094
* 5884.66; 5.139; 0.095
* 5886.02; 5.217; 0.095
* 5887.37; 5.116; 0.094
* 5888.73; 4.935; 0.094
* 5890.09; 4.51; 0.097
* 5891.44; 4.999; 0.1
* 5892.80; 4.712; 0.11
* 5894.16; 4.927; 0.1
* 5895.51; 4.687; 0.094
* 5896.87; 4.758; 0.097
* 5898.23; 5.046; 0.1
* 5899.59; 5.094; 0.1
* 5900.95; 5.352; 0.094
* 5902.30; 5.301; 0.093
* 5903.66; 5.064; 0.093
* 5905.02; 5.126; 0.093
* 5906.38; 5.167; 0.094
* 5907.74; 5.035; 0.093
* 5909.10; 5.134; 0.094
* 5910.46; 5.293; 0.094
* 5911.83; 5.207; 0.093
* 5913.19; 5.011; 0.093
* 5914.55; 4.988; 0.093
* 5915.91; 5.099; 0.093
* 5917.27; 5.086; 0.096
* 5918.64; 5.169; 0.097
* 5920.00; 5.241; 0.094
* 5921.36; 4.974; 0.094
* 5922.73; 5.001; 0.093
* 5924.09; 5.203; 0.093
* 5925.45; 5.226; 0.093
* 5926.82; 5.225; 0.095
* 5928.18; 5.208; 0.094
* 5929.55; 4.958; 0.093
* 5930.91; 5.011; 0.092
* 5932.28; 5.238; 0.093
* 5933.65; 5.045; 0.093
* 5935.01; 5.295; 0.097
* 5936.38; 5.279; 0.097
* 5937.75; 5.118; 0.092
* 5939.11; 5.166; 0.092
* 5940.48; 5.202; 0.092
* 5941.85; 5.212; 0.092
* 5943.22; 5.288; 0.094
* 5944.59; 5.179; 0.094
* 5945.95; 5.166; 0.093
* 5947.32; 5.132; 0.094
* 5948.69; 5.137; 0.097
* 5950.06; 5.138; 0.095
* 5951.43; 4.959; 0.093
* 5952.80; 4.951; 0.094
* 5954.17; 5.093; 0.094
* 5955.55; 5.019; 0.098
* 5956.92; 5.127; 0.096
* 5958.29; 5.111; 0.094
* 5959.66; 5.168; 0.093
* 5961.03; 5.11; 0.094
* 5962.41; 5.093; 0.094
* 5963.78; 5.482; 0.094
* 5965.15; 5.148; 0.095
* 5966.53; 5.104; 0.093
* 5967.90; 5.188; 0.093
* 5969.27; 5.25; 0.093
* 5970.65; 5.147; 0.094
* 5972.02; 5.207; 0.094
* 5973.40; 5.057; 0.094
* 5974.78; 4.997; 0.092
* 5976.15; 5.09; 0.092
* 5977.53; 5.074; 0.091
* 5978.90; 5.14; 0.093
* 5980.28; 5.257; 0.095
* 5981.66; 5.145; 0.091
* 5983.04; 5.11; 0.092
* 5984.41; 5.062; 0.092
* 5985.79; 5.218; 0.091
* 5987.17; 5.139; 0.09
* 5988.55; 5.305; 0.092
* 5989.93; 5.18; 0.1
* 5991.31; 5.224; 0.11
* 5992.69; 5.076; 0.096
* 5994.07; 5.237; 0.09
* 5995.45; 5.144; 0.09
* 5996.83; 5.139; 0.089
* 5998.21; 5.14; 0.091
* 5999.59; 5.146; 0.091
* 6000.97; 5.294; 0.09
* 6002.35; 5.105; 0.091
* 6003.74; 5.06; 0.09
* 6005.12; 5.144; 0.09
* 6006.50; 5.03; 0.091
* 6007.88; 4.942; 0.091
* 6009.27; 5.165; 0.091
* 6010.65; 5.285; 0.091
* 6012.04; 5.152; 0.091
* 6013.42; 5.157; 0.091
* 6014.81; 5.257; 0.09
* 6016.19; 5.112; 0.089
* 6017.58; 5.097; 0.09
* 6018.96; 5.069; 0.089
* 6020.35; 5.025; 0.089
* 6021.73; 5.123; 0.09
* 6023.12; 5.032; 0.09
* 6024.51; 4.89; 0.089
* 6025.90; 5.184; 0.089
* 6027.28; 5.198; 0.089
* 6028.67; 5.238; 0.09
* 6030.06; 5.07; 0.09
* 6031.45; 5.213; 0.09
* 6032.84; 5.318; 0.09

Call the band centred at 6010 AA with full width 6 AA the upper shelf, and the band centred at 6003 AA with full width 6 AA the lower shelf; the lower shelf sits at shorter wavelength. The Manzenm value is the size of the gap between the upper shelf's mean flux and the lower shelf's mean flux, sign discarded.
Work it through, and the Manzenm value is 0.01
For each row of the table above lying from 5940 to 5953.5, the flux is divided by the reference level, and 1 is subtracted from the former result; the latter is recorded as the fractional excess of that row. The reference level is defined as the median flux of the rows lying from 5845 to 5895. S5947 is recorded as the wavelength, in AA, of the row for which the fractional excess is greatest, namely 5943.22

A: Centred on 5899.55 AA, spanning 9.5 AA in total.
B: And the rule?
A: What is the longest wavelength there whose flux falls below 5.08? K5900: 5903.66 AA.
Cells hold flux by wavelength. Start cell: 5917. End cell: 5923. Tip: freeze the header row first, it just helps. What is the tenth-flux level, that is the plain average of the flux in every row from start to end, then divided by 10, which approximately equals 0.509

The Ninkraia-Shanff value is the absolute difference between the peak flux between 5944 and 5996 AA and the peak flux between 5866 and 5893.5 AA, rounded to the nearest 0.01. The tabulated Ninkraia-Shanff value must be 0.20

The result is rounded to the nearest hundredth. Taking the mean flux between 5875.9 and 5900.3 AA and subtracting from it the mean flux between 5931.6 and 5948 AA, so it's -0.19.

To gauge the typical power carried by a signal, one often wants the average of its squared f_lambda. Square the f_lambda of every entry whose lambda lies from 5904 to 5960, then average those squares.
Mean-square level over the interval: 26.3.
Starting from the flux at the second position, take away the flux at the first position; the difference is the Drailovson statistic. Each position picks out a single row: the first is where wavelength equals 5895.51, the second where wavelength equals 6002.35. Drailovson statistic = 0.42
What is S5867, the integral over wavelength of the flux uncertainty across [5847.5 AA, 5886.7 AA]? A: 3.8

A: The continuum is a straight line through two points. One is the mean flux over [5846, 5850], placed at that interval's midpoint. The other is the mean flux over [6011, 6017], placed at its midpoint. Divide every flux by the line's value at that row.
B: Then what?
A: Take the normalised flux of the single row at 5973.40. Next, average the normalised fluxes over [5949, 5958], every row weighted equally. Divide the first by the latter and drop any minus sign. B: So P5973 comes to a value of 1.00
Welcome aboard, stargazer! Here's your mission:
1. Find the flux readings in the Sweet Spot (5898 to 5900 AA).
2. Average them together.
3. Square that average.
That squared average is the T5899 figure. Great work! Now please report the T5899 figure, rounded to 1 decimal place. 25.7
